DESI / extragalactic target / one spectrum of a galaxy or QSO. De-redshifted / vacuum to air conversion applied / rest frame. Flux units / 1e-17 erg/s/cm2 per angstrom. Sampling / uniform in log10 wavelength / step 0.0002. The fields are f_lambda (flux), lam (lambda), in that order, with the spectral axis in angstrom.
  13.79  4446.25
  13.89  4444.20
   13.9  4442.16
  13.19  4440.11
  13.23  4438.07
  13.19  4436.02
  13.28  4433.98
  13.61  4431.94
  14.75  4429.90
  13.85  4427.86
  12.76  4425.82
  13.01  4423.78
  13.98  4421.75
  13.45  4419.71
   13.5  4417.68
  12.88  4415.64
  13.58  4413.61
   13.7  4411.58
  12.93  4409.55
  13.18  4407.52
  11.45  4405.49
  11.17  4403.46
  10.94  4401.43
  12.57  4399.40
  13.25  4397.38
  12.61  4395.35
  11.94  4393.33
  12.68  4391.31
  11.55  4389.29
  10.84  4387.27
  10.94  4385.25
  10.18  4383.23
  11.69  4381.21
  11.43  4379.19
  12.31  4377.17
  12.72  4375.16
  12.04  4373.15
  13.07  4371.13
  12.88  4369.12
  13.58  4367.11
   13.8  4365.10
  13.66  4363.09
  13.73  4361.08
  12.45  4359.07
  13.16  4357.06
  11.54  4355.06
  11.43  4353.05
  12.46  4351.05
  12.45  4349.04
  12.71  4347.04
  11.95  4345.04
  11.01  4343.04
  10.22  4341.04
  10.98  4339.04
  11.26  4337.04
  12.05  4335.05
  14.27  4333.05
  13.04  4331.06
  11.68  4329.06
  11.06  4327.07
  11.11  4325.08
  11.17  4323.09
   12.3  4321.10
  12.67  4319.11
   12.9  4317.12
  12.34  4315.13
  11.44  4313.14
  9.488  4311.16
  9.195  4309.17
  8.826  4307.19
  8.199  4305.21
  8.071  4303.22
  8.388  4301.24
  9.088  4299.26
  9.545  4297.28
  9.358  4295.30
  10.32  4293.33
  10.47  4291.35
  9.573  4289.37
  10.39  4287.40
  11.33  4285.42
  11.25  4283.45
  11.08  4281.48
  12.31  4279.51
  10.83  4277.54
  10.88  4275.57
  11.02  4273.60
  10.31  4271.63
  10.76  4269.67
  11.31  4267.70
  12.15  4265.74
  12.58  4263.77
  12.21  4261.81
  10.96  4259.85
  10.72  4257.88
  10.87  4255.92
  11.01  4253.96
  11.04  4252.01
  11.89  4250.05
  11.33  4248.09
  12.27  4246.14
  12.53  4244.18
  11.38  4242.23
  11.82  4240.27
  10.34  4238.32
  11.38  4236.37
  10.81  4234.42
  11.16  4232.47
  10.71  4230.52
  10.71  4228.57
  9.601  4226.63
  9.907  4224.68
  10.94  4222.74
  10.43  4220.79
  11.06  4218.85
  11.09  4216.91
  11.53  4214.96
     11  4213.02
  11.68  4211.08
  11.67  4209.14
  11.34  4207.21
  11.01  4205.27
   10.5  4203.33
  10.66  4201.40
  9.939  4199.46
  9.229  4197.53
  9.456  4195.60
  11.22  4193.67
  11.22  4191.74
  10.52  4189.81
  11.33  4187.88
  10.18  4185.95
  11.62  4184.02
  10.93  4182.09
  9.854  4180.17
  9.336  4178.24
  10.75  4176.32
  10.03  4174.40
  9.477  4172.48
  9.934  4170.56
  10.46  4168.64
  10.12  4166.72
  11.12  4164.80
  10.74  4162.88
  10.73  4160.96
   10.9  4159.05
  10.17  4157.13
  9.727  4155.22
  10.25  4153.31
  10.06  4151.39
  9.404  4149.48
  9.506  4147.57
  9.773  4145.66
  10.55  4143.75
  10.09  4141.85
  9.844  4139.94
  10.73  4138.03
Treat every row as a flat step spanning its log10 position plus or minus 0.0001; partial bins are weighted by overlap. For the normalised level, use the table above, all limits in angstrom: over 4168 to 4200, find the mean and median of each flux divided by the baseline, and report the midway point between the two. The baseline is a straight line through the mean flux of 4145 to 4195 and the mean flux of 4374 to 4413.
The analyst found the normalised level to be 0.98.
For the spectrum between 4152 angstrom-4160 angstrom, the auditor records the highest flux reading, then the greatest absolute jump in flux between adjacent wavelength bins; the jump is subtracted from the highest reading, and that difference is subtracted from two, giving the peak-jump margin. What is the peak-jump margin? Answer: -8.2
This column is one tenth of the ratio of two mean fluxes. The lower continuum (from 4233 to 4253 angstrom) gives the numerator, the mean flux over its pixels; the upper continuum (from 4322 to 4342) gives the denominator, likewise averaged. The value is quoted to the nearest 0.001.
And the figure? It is 0.098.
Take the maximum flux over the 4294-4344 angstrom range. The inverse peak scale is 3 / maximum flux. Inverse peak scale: 0.21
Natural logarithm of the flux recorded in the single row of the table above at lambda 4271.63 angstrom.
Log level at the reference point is 2.33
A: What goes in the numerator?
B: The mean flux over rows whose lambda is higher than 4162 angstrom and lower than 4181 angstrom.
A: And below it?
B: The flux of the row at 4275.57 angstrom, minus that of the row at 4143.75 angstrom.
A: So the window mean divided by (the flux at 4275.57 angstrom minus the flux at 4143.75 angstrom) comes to 31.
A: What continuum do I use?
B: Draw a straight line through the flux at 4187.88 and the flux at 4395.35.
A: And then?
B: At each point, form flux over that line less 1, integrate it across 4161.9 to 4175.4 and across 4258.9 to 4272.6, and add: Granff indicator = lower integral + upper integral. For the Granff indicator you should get -1.5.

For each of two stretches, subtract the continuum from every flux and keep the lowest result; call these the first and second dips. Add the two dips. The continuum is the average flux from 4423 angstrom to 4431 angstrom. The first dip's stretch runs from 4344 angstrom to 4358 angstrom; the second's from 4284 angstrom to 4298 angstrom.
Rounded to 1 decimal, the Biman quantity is -6.4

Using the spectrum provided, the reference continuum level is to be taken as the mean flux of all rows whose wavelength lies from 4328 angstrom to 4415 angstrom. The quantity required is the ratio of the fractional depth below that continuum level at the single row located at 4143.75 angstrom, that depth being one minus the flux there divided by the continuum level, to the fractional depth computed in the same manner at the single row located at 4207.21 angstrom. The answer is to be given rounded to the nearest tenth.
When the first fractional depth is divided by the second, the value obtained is 1.9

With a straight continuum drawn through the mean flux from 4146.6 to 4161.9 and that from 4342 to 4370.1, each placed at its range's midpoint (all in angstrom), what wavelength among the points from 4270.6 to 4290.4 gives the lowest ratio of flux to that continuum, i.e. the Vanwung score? 4289.37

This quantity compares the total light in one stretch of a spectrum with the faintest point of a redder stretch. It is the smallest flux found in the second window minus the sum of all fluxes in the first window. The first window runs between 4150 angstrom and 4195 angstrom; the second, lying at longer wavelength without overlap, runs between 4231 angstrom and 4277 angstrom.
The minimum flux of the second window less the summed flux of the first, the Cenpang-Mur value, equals -230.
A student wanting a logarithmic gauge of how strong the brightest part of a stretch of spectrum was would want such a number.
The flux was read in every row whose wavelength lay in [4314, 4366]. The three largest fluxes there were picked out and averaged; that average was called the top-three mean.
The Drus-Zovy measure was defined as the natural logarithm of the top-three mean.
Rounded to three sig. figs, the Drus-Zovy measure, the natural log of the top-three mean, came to 2.63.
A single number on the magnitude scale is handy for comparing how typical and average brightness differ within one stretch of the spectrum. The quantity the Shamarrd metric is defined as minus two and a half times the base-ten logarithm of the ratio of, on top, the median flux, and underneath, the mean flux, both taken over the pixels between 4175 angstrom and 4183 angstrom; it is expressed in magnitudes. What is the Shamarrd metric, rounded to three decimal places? -0.009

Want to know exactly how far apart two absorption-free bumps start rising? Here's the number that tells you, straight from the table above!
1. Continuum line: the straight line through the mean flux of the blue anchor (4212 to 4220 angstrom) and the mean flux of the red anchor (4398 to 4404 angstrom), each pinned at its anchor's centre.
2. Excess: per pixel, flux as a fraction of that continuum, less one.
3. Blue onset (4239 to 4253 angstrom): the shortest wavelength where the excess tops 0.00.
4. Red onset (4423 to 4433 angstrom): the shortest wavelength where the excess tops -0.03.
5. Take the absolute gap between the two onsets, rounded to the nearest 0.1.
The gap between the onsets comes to 183.5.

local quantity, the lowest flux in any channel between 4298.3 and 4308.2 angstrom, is 8.071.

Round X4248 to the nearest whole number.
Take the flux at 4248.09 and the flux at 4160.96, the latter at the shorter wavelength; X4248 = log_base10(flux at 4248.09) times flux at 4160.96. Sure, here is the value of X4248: 11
